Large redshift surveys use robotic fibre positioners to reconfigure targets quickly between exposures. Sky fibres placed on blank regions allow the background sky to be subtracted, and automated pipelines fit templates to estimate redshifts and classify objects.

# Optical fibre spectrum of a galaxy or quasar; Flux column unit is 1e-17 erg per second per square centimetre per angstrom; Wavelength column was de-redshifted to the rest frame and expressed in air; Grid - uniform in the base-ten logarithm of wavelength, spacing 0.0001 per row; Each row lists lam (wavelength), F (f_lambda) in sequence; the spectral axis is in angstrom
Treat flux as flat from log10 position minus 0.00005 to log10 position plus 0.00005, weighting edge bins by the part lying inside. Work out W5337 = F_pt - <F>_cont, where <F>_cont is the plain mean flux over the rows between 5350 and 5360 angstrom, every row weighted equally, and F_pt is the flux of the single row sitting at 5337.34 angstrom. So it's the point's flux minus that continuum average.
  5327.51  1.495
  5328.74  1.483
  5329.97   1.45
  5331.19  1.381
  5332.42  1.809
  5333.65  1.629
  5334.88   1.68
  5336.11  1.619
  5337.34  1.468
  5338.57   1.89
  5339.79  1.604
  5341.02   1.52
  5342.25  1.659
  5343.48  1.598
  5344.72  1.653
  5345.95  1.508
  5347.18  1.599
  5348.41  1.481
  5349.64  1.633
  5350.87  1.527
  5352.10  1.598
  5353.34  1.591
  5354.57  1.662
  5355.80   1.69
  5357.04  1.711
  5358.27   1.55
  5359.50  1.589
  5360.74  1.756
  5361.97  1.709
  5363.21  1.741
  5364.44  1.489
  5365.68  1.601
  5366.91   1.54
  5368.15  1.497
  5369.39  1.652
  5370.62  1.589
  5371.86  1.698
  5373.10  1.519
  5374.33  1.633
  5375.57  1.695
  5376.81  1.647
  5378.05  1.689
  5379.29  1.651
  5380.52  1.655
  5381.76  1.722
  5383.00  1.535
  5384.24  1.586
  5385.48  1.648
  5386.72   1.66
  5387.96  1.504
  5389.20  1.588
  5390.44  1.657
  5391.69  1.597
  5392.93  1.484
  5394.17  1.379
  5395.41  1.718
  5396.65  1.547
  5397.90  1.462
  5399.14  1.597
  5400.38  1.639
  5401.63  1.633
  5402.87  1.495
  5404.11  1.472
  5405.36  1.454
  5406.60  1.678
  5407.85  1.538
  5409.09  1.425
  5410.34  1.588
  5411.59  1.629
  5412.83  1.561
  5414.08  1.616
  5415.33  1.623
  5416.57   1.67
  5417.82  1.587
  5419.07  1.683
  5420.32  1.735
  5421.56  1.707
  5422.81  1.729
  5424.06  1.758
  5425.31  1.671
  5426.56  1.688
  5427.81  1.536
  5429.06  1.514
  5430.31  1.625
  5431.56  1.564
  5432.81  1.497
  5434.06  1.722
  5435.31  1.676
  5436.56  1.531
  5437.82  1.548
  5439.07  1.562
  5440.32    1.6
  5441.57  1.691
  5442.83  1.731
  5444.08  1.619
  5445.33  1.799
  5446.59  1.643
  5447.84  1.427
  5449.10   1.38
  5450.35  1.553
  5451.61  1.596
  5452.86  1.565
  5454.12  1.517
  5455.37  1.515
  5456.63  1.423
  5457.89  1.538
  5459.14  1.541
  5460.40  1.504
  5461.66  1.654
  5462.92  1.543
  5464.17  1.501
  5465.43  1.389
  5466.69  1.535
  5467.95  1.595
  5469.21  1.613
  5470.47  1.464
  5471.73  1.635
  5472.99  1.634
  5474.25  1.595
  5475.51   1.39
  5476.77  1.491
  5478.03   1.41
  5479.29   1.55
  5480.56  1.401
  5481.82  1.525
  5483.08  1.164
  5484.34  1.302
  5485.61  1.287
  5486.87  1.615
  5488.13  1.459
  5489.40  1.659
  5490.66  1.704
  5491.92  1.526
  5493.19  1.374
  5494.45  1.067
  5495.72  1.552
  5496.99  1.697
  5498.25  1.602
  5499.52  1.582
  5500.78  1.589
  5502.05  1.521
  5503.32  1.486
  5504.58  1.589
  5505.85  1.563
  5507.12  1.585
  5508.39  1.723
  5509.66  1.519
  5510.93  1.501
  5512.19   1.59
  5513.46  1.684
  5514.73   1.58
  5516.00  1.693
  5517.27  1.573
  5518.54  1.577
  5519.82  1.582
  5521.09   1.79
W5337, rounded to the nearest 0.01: -0.15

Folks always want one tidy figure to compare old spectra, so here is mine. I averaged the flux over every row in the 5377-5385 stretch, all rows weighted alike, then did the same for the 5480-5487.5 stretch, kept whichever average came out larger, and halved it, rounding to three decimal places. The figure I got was 0.820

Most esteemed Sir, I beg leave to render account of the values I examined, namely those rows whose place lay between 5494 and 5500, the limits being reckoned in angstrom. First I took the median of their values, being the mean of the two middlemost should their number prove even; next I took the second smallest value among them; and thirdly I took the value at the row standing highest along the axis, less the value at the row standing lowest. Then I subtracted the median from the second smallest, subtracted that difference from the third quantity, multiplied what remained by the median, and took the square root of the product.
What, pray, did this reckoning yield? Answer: 0.93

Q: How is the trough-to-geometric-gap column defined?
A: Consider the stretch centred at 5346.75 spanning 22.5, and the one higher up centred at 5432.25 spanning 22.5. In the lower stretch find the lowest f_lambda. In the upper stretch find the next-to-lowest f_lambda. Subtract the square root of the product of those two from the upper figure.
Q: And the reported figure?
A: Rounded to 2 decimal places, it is 0.02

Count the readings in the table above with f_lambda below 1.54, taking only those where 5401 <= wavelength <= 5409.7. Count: 5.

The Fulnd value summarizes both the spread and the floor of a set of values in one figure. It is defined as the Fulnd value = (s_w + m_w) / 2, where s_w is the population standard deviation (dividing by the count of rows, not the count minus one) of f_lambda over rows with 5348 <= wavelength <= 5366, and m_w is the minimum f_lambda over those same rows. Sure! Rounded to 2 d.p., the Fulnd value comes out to 0.78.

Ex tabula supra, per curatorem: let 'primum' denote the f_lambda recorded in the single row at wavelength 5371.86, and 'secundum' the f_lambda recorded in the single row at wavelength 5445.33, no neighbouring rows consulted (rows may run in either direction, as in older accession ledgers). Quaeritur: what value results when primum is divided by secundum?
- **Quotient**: 0.94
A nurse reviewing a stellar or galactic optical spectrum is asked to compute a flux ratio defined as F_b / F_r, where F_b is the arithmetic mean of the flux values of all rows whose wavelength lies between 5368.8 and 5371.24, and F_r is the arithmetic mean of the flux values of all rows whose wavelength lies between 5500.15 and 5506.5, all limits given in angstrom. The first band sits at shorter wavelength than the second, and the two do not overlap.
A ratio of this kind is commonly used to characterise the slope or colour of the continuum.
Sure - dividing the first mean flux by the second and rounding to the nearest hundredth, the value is 1.05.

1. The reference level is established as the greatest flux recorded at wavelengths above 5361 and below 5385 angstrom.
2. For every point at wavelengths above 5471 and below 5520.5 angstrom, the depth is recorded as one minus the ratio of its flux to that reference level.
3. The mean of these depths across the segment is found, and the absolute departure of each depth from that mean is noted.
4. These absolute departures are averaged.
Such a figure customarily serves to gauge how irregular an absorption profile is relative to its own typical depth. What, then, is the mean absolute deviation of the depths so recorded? 0.059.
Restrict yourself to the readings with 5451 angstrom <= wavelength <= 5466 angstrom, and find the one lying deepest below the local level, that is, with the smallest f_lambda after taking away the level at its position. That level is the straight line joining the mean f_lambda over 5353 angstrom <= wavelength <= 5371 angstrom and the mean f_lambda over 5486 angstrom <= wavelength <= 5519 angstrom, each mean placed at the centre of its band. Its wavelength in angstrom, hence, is 5465.43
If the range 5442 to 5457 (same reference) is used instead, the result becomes 5449.10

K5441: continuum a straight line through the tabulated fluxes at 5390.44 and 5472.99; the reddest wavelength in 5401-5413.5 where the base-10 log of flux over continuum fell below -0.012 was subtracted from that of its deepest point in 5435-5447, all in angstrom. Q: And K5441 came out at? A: 23.7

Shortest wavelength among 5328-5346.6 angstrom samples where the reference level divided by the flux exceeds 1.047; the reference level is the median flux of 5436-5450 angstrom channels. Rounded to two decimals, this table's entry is 5328.74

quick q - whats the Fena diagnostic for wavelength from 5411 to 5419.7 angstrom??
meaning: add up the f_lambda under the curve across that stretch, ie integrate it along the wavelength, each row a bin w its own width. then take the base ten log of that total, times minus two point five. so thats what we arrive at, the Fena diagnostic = -2.88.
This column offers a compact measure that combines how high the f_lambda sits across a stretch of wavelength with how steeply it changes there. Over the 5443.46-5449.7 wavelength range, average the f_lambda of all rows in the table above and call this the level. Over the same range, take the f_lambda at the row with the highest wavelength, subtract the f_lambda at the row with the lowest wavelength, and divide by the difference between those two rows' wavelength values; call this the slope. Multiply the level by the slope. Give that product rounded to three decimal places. -0.075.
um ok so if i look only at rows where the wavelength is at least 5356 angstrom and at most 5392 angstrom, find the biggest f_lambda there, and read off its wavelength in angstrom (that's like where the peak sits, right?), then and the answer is 5360.74 angstrom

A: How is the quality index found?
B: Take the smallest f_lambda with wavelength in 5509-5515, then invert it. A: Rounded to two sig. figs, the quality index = 0.67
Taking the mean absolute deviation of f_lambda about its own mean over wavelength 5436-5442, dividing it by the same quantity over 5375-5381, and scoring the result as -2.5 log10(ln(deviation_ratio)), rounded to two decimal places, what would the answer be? 0.14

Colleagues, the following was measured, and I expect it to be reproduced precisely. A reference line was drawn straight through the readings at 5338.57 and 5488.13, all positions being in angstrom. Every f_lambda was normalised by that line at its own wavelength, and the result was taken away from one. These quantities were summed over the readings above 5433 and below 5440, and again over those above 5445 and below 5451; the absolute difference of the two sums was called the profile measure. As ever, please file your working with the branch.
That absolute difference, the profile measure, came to 0.05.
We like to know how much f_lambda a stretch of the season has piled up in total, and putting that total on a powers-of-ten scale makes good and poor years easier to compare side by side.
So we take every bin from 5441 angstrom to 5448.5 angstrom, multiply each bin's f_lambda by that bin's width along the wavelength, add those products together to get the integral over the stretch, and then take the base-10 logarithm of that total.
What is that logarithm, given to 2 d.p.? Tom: 1.09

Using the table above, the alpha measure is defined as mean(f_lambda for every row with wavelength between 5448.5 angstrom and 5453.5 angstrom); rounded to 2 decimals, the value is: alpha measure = 1.52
